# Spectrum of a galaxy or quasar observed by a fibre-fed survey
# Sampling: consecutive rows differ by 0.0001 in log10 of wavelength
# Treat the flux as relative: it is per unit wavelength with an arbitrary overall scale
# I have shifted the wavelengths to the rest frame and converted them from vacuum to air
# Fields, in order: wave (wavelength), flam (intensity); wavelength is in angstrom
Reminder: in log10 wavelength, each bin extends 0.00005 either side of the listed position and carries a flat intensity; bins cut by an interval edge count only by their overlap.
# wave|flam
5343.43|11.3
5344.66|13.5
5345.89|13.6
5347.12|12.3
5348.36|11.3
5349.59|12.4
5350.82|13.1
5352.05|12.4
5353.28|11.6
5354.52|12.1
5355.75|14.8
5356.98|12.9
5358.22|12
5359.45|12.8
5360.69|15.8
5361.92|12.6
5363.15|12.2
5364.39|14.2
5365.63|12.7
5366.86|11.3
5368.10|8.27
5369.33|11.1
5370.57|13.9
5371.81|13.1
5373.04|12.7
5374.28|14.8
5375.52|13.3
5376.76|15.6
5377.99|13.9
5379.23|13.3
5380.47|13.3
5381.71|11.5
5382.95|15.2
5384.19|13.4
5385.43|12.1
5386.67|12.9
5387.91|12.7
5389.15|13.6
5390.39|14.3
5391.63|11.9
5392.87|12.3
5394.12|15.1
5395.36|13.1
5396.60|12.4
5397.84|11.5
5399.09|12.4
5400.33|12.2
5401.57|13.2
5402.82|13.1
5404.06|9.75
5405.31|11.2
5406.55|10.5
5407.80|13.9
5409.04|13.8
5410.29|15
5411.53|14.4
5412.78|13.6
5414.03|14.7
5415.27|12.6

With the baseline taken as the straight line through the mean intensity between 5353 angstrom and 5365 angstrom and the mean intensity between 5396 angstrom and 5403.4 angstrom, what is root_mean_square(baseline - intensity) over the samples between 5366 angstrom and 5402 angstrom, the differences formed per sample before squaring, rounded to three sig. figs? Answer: 1.49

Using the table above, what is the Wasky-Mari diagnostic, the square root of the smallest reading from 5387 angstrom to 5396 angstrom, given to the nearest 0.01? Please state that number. 3.45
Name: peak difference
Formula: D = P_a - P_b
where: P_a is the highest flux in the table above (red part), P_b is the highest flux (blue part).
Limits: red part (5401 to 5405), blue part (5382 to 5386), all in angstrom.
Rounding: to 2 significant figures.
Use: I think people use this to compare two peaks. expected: -2.0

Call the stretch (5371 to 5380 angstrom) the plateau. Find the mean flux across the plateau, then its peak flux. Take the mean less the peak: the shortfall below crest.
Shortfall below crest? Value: -1.8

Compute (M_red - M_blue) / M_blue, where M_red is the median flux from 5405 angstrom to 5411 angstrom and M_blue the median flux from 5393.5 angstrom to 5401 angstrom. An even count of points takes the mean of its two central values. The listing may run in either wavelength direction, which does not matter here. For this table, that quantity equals 0.11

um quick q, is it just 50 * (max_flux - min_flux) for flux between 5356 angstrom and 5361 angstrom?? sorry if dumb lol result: 190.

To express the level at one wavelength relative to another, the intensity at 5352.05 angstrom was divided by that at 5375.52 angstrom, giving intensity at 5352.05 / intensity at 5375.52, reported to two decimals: 0.93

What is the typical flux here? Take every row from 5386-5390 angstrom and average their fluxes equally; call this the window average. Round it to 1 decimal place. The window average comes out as 13.1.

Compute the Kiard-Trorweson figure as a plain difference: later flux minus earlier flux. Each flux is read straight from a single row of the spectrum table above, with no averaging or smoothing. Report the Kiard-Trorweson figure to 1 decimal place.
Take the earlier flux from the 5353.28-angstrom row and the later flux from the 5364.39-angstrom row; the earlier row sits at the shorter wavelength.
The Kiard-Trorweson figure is 2.6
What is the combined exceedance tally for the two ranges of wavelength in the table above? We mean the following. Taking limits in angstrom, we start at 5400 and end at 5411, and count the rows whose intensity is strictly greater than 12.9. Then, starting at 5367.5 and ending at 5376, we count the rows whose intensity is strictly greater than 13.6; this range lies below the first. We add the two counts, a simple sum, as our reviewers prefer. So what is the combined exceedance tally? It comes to 7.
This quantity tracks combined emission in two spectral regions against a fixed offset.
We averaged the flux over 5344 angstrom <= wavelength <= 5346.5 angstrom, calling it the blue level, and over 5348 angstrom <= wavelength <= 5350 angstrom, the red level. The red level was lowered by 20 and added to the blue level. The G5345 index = 5.4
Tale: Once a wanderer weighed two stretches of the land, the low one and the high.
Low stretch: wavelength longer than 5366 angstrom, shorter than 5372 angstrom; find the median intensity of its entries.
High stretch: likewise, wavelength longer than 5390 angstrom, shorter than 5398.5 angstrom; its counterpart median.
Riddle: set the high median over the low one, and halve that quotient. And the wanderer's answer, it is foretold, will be 0.549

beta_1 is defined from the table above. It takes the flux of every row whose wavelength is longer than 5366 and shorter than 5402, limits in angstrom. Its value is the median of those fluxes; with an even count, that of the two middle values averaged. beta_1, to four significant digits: 13.10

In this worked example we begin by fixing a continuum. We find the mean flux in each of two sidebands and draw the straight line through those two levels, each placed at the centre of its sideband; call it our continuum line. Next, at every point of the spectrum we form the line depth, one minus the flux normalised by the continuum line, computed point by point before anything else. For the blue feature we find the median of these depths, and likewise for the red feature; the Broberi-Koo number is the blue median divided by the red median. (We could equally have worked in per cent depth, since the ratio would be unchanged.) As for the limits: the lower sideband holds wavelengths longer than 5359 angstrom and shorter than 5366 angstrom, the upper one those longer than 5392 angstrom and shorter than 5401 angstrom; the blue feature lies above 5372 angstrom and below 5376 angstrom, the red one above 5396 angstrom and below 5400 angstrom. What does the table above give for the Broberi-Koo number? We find -0.5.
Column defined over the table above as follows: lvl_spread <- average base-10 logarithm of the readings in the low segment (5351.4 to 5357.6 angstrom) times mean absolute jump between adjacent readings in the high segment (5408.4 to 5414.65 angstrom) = 1.02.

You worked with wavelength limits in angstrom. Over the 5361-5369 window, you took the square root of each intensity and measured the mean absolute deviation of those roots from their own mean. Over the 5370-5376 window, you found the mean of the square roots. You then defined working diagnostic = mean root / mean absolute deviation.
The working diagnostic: 17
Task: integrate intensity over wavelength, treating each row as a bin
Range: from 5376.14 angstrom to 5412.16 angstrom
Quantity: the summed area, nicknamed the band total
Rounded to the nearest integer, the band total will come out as 469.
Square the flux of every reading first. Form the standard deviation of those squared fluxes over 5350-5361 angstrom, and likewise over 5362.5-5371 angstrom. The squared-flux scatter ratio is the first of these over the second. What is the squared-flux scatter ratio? 0.8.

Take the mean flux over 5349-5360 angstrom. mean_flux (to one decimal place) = 12.7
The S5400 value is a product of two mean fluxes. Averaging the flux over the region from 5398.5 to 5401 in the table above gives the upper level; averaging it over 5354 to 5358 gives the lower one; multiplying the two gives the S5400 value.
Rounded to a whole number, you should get 163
